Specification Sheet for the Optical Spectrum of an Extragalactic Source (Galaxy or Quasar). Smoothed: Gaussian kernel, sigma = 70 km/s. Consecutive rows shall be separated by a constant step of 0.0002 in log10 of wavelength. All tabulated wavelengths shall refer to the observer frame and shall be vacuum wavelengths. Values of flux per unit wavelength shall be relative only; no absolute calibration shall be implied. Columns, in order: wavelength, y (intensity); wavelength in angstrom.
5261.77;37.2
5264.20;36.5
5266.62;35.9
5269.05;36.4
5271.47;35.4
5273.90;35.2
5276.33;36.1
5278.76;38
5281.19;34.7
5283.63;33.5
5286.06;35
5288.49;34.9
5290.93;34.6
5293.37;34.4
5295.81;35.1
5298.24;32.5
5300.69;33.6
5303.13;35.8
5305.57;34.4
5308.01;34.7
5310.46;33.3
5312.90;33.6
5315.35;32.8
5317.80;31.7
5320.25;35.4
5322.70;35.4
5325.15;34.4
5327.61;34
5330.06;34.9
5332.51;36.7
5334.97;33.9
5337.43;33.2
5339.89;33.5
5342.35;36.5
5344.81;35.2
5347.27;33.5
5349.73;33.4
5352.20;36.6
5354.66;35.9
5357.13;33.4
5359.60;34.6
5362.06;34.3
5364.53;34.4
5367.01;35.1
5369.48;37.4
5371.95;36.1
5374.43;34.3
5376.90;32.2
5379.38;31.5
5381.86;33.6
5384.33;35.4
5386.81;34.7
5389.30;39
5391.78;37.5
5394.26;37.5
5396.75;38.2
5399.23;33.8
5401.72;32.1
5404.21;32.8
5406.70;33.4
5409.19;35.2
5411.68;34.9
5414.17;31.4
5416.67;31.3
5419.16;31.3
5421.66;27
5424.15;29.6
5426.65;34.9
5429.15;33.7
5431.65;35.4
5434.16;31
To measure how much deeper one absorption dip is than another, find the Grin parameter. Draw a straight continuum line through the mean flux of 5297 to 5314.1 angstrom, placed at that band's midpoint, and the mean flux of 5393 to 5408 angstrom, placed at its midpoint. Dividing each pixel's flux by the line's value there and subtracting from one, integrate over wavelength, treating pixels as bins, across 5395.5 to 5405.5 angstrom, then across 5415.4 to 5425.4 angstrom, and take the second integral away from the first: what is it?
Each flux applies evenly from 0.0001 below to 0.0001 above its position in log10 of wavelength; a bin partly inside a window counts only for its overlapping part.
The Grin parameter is -1.31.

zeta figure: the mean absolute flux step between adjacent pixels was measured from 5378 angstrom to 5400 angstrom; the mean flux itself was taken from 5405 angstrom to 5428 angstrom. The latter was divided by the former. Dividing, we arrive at 16.6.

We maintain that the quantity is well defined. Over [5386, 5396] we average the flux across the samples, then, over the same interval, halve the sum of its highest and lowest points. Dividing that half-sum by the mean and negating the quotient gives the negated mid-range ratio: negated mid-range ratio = -0.99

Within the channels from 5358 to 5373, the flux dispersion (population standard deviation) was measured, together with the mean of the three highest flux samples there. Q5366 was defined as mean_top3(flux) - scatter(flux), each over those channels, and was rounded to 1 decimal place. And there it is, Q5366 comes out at 35.1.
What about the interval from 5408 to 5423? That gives 31.1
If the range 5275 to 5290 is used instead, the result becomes 35.0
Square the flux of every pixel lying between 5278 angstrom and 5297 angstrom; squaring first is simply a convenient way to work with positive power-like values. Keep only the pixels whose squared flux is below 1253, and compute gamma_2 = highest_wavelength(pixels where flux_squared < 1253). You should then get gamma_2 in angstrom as 5295.81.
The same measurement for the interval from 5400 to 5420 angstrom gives 5419.16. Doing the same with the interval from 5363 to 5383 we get 5381.86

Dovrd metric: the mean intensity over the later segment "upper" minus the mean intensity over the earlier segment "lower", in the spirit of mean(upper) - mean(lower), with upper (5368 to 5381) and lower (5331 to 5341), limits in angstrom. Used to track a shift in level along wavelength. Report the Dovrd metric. 0.0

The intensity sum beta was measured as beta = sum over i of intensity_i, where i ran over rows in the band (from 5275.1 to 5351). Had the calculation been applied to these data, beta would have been 1069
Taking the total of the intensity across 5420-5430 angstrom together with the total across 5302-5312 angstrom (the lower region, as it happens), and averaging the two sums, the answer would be 132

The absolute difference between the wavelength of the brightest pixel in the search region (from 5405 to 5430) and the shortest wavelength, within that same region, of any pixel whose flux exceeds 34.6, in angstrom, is 0.0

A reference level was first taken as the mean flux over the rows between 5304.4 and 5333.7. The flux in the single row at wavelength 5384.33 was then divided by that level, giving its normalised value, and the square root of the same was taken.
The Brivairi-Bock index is 1.02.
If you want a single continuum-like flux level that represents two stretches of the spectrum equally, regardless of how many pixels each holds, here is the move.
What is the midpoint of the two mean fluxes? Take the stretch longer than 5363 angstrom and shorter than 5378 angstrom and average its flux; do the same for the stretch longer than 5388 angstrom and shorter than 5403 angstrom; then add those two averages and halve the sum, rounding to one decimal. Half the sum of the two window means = 35.6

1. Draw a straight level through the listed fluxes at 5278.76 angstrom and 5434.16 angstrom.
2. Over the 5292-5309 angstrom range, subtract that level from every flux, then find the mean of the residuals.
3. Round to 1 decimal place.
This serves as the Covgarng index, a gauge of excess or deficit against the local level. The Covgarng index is -2.7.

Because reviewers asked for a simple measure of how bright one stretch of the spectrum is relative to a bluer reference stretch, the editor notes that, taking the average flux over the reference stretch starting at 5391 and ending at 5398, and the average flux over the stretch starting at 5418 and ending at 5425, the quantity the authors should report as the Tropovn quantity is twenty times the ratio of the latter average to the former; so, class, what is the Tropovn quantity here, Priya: 15.5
